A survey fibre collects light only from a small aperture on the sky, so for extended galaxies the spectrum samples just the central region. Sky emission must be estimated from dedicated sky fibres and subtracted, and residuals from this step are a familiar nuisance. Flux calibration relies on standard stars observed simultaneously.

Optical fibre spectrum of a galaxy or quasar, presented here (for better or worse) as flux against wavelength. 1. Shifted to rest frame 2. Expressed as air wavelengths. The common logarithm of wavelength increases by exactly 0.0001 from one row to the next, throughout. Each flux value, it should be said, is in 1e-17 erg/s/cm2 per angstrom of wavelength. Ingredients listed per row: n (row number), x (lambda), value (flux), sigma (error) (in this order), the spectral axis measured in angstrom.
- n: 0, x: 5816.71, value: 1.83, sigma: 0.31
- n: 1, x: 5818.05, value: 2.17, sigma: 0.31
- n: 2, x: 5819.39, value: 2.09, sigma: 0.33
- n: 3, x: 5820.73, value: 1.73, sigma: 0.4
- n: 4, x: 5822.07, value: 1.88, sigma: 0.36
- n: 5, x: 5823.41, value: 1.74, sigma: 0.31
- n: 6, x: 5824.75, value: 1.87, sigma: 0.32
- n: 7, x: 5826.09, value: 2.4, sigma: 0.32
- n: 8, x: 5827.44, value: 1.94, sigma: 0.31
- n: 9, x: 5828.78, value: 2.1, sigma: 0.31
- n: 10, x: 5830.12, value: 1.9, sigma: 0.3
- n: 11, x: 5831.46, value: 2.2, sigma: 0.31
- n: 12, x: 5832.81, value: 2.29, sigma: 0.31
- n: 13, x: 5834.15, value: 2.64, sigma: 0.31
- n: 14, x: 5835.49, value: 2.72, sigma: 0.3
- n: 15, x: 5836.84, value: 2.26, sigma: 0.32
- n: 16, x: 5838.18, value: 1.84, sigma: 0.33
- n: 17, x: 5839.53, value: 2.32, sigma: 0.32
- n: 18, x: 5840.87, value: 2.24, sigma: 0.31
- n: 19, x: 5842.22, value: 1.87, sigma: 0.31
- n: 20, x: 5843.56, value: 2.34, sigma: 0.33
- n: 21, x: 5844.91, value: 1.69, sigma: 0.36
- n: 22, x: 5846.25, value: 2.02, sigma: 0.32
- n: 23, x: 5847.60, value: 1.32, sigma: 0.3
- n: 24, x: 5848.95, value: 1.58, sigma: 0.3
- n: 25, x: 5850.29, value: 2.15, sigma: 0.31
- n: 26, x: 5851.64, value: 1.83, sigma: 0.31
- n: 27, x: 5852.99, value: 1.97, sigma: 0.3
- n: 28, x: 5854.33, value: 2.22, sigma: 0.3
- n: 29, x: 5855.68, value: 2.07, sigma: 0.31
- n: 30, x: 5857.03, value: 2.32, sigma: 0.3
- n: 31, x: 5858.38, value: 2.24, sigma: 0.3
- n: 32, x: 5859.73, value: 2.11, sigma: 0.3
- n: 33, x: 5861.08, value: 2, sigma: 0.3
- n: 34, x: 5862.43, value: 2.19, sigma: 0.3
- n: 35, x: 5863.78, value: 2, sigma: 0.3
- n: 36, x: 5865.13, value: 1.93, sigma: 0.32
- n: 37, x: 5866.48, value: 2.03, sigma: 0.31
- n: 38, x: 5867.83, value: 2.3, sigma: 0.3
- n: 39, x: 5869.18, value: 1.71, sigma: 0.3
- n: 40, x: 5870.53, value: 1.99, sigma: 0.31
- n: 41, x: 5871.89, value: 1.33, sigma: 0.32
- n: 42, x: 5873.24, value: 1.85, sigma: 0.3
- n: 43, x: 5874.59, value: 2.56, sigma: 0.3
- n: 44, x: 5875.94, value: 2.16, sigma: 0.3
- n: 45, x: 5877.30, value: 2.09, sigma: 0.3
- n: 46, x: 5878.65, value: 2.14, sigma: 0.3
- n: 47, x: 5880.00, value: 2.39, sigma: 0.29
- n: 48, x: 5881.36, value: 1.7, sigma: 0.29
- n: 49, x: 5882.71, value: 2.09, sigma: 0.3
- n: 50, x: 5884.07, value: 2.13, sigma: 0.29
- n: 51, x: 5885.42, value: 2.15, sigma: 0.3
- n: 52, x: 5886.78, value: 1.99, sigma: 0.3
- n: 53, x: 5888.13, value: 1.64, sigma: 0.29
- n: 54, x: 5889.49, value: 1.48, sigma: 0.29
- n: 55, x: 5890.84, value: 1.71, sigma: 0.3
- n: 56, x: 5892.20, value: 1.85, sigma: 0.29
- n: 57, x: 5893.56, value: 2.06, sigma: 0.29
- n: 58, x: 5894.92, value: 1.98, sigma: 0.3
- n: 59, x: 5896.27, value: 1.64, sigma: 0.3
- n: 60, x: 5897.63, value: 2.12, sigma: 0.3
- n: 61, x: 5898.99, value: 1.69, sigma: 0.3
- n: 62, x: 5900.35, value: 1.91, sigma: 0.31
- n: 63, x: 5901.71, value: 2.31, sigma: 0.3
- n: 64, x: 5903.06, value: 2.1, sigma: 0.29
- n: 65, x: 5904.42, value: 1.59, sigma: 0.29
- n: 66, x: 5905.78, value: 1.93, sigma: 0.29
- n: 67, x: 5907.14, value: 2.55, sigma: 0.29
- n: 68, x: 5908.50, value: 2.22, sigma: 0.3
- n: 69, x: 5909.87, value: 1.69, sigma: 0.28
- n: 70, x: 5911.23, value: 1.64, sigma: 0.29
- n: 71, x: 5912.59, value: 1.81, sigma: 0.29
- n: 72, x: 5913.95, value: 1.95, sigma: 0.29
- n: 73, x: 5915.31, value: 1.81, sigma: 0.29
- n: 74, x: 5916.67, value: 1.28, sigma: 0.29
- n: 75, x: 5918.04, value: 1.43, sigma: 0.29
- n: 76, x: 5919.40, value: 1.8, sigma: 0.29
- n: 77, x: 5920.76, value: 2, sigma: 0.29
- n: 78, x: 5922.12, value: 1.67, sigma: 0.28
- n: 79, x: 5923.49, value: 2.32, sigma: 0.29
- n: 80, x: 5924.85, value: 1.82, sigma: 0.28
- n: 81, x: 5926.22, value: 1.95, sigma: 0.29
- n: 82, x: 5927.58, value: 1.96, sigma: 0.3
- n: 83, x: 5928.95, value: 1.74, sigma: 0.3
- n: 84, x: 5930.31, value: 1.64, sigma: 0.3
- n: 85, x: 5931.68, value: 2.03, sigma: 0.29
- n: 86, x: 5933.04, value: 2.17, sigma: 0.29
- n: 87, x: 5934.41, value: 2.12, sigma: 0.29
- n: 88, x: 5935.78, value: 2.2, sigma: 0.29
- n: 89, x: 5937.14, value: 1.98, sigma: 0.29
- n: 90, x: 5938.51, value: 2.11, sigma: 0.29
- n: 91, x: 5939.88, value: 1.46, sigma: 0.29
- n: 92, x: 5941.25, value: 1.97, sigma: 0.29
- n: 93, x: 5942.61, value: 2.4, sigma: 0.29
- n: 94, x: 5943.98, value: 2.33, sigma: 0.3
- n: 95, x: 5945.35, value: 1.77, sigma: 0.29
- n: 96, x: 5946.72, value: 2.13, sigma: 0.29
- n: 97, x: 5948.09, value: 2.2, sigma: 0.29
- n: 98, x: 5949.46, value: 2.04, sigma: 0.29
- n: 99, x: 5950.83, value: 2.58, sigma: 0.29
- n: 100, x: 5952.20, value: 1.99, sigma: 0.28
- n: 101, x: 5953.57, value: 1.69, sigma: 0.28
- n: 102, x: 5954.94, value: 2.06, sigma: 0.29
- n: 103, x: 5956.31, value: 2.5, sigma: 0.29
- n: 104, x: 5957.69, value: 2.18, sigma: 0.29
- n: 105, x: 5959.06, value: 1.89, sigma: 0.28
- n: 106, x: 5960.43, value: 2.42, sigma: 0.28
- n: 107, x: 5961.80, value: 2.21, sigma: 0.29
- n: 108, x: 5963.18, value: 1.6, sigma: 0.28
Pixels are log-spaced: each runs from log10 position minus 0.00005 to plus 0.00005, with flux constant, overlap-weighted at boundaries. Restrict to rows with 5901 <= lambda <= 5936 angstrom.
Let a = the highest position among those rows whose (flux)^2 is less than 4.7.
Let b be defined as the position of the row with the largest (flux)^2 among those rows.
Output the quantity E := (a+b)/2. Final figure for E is 5920.8 angstrom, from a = 5934.41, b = 5907.14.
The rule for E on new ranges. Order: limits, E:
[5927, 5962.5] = 5954.9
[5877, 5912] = 5909.2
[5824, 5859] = 5845.6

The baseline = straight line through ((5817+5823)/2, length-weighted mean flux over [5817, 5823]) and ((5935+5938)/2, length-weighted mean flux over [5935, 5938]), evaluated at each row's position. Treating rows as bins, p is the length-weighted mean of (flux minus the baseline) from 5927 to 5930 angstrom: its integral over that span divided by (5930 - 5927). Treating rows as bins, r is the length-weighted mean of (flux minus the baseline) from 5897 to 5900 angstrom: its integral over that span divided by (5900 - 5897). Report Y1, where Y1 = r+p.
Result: -0.41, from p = -0.26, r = -0.14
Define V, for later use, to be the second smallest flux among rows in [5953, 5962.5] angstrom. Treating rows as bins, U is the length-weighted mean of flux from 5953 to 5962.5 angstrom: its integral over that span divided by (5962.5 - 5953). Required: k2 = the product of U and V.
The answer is 4.04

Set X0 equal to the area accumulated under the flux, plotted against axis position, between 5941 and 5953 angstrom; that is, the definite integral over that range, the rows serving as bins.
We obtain 25.9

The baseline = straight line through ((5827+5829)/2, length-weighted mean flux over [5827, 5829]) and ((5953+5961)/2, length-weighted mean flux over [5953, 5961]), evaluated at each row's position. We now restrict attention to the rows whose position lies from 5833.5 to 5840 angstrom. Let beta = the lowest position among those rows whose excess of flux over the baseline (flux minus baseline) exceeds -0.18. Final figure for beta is 5834.15 angstrom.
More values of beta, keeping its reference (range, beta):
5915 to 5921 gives 5920.76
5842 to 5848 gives 5842.22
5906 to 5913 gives 5907.14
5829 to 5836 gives 5830.12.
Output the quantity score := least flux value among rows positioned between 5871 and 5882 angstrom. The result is 1.33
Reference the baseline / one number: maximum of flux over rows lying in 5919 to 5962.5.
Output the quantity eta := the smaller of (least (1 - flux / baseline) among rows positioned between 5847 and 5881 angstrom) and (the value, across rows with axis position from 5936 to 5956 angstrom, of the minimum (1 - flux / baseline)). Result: 0.00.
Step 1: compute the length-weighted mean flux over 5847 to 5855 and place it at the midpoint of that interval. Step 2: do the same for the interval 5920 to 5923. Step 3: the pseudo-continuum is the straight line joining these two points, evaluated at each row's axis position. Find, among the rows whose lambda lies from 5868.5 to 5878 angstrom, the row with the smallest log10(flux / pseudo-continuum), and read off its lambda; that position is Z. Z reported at 5871.89 angstrom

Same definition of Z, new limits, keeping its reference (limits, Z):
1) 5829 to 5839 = 5838.18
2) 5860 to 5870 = 5869.18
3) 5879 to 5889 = 5888.13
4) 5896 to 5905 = 5904.42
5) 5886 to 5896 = 5889.49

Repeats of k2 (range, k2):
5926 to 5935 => 3.38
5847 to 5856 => 2.96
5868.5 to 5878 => 3.35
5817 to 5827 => 3.44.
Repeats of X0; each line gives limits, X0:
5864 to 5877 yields 25.8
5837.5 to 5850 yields 24.0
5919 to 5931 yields 22.6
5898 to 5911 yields 25.9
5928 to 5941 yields 25.2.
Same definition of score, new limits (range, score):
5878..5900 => 1.48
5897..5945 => 1.28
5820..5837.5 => 1.73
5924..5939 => 1.64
